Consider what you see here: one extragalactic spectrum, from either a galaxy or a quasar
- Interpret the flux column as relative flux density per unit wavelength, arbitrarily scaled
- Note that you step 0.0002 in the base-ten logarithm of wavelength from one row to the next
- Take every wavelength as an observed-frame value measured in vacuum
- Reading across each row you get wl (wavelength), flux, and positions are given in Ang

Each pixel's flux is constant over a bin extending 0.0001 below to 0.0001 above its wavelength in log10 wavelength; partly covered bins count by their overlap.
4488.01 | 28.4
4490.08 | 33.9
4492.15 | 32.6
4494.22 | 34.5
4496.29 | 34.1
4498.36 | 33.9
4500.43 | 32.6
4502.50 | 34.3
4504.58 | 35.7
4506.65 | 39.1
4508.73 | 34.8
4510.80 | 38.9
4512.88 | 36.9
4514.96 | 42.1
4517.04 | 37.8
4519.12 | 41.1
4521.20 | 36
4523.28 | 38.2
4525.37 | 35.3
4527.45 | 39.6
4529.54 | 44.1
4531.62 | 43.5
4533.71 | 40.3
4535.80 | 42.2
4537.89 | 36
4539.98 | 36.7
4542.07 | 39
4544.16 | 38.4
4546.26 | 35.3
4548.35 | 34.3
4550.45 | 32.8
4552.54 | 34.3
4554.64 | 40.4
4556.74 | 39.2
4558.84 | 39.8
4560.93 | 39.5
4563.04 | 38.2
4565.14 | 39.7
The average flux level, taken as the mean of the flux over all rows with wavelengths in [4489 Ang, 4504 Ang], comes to 33.7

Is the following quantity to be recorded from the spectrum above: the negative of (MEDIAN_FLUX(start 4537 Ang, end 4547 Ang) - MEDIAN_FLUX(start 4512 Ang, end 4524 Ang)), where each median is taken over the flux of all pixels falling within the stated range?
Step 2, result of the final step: 1.3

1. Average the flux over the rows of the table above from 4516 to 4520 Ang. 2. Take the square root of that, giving 6.28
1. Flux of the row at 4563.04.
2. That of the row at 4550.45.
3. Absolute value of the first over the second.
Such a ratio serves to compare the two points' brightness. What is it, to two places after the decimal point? 1.16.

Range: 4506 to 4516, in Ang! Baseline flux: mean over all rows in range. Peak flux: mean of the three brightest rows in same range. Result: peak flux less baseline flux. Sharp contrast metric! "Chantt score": 1.7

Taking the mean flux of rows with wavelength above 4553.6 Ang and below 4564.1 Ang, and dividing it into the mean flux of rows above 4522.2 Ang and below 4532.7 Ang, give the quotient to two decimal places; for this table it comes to 1.02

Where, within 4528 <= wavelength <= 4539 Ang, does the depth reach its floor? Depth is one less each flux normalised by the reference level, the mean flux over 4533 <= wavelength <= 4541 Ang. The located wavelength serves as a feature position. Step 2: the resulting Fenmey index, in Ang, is 4529.54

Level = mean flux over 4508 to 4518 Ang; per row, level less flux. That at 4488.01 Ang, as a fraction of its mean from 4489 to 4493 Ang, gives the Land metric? 2.0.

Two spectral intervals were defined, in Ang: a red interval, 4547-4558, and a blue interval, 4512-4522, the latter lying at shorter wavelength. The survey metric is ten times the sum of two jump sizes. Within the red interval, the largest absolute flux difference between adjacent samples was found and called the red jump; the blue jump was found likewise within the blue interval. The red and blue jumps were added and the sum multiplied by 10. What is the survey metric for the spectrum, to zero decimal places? 113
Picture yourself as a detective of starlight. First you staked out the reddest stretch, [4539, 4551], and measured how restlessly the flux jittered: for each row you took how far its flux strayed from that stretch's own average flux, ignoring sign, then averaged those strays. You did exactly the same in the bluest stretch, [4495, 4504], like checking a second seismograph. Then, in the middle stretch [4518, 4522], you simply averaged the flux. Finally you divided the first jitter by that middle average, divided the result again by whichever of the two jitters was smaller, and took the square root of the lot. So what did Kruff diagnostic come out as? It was 0.30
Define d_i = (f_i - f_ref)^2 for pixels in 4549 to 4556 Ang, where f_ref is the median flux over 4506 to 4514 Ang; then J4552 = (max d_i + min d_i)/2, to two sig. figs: 16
